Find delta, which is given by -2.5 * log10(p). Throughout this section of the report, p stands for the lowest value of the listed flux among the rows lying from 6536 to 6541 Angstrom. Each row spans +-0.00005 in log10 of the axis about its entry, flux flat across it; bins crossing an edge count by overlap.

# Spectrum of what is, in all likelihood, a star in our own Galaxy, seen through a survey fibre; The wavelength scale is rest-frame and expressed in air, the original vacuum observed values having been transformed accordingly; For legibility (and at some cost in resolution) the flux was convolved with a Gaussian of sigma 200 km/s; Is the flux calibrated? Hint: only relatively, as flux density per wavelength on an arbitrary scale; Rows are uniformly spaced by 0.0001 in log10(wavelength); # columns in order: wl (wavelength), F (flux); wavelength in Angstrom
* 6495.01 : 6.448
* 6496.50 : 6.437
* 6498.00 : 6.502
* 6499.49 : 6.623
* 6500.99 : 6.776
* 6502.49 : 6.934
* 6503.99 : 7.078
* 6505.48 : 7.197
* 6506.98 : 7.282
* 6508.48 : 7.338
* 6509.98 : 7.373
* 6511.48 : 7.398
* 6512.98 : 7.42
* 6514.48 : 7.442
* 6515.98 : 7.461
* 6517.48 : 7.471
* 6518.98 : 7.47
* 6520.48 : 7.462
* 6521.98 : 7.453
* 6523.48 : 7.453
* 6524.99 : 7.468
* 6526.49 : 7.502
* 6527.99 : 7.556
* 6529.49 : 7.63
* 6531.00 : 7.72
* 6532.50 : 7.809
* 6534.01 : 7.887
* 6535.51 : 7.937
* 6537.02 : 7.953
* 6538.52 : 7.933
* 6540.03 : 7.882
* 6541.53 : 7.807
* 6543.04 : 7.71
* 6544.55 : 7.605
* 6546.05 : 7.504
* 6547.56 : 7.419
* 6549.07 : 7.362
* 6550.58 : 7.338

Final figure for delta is -2.24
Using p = 7.882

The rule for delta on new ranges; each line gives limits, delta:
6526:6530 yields -2.19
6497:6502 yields -2.03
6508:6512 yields -2.16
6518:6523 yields -2.18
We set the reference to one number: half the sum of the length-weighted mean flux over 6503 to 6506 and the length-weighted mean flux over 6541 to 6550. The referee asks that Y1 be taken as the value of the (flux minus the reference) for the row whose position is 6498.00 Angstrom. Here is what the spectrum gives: -0.84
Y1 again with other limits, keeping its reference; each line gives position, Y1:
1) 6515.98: 0.12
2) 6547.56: 0.08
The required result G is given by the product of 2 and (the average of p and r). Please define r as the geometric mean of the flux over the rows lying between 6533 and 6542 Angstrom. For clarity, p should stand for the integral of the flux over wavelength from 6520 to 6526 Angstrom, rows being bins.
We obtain 53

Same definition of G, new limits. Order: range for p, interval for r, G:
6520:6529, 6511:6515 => 75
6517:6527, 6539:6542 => 83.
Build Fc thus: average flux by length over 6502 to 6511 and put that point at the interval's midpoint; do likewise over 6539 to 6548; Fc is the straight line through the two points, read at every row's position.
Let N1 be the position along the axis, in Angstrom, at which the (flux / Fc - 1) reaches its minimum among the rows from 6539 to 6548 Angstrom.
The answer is 6547.56 Angstrom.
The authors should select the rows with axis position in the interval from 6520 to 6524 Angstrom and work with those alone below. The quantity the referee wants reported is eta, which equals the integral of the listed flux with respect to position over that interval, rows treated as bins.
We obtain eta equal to 29.8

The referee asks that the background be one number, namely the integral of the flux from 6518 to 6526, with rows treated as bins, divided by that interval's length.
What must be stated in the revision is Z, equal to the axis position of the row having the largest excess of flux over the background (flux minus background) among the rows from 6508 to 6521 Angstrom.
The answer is 6517.48 Angstrom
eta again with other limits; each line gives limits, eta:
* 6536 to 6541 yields 39.6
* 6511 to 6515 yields 29.7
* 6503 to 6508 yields 35.9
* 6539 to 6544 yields 39.0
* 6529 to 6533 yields 30.9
